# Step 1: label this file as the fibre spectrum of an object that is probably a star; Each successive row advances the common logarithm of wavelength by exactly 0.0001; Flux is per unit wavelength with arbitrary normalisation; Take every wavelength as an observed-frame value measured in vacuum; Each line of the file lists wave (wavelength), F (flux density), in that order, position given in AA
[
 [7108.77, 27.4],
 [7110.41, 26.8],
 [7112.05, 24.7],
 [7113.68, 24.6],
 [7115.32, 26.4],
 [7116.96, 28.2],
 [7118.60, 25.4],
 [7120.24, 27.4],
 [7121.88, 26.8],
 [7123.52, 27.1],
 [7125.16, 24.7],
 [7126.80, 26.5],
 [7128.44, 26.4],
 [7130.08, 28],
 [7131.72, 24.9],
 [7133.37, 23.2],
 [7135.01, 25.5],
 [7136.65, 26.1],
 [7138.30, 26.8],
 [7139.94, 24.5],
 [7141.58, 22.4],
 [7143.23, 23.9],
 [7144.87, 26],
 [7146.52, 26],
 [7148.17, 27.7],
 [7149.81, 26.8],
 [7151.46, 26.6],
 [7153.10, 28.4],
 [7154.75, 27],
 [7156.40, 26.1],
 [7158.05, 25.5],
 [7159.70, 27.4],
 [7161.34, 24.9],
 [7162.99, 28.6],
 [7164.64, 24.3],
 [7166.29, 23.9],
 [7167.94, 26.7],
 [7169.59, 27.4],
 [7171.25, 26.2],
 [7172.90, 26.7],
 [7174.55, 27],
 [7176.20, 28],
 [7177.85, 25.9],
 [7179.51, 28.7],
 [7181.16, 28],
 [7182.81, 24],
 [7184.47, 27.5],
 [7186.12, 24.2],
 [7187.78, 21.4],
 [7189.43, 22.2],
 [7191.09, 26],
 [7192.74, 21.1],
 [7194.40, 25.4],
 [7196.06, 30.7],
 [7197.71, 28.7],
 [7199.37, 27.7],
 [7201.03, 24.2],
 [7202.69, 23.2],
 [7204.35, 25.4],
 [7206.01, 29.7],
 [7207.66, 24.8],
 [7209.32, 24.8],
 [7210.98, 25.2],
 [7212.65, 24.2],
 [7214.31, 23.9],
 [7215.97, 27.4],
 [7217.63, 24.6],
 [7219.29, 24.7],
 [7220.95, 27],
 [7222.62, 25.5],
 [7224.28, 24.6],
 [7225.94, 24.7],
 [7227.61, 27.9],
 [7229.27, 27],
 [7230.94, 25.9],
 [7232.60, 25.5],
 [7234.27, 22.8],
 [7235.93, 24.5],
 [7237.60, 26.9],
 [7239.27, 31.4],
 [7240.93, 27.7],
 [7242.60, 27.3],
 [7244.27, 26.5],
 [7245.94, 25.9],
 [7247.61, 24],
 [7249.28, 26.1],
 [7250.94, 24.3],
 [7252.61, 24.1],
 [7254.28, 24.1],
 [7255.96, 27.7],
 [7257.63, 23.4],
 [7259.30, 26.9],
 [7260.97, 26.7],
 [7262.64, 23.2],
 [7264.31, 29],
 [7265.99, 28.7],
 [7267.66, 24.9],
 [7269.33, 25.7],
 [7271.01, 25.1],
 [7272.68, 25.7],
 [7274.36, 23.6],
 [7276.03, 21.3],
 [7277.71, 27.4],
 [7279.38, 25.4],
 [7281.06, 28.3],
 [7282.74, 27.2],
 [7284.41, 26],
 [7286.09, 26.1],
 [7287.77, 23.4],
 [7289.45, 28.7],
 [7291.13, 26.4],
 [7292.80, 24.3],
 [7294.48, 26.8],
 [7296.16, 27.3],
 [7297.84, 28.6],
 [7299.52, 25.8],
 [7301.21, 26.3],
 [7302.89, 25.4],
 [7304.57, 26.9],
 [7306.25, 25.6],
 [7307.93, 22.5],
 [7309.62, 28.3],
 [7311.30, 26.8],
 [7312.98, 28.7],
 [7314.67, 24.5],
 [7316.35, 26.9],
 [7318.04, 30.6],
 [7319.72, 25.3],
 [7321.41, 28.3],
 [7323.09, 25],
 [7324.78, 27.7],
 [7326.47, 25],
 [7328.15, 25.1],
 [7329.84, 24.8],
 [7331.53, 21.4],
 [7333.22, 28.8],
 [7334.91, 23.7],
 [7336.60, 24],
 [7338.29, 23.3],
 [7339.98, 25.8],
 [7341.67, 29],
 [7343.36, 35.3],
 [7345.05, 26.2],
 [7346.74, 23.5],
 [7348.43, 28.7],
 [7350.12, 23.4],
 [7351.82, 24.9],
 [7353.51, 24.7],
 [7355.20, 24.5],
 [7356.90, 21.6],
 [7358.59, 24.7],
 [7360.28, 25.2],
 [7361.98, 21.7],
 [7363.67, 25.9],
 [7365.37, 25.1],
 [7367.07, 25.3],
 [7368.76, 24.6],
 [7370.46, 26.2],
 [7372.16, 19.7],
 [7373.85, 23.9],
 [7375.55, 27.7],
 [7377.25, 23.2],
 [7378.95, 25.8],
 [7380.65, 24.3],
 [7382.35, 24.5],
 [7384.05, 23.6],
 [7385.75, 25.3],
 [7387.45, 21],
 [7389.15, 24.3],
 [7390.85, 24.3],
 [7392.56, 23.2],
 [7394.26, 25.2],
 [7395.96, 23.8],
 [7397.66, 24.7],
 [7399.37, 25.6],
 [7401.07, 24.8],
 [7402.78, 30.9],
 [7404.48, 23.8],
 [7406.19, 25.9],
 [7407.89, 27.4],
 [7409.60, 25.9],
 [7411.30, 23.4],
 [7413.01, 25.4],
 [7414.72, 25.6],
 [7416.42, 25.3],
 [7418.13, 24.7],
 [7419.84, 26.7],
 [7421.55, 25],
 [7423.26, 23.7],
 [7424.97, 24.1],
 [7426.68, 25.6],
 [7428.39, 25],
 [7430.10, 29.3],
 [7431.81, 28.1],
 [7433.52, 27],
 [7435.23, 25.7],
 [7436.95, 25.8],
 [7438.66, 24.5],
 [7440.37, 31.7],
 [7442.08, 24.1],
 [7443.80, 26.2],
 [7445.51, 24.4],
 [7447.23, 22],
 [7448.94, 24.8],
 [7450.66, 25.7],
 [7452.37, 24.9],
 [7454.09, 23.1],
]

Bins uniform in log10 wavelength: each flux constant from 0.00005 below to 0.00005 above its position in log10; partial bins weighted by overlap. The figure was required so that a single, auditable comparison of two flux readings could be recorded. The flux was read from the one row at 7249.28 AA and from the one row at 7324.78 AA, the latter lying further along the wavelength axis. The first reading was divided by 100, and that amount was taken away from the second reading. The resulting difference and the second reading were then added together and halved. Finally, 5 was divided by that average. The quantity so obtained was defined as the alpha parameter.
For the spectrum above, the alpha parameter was 0.181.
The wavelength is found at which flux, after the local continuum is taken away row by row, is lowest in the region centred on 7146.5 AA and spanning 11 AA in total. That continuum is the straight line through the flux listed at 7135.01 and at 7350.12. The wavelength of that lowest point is 7141.58 AA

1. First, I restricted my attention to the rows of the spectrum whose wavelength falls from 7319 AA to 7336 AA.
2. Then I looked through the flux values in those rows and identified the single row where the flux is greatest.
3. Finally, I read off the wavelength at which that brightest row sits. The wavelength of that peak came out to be 7333.22 AA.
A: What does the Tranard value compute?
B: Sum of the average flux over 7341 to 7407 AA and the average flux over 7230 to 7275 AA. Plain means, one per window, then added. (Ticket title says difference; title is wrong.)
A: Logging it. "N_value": 50.86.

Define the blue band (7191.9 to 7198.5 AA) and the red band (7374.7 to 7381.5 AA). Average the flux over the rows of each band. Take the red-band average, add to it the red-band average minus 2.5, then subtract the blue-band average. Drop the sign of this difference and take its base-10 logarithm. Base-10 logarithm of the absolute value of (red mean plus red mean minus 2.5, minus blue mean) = 1.33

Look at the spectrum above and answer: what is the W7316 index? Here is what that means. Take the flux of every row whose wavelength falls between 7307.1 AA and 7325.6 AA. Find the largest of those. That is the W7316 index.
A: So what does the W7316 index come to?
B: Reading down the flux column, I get 30.6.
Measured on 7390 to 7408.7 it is 30.9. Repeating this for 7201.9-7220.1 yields 29.7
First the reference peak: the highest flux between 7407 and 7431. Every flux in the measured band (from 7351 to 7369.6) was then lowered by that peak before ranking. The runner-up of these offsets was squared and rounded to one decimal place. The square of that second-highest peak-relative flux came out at 16.0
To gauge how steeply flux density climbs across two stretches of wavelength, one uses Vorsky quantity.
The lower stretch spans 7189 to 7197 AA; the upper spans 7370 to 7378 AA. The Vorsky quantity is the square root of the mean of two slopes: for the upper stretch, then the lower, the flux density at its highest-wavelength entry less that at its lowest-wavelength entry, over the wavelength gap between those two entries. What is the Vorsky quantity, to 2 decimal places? 0.65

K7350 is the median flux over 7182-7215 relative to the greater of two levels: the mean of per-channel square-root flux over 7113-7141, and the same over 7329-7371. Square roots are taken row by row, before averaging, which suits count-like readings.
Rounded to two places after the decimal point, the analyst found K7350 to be 4.86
